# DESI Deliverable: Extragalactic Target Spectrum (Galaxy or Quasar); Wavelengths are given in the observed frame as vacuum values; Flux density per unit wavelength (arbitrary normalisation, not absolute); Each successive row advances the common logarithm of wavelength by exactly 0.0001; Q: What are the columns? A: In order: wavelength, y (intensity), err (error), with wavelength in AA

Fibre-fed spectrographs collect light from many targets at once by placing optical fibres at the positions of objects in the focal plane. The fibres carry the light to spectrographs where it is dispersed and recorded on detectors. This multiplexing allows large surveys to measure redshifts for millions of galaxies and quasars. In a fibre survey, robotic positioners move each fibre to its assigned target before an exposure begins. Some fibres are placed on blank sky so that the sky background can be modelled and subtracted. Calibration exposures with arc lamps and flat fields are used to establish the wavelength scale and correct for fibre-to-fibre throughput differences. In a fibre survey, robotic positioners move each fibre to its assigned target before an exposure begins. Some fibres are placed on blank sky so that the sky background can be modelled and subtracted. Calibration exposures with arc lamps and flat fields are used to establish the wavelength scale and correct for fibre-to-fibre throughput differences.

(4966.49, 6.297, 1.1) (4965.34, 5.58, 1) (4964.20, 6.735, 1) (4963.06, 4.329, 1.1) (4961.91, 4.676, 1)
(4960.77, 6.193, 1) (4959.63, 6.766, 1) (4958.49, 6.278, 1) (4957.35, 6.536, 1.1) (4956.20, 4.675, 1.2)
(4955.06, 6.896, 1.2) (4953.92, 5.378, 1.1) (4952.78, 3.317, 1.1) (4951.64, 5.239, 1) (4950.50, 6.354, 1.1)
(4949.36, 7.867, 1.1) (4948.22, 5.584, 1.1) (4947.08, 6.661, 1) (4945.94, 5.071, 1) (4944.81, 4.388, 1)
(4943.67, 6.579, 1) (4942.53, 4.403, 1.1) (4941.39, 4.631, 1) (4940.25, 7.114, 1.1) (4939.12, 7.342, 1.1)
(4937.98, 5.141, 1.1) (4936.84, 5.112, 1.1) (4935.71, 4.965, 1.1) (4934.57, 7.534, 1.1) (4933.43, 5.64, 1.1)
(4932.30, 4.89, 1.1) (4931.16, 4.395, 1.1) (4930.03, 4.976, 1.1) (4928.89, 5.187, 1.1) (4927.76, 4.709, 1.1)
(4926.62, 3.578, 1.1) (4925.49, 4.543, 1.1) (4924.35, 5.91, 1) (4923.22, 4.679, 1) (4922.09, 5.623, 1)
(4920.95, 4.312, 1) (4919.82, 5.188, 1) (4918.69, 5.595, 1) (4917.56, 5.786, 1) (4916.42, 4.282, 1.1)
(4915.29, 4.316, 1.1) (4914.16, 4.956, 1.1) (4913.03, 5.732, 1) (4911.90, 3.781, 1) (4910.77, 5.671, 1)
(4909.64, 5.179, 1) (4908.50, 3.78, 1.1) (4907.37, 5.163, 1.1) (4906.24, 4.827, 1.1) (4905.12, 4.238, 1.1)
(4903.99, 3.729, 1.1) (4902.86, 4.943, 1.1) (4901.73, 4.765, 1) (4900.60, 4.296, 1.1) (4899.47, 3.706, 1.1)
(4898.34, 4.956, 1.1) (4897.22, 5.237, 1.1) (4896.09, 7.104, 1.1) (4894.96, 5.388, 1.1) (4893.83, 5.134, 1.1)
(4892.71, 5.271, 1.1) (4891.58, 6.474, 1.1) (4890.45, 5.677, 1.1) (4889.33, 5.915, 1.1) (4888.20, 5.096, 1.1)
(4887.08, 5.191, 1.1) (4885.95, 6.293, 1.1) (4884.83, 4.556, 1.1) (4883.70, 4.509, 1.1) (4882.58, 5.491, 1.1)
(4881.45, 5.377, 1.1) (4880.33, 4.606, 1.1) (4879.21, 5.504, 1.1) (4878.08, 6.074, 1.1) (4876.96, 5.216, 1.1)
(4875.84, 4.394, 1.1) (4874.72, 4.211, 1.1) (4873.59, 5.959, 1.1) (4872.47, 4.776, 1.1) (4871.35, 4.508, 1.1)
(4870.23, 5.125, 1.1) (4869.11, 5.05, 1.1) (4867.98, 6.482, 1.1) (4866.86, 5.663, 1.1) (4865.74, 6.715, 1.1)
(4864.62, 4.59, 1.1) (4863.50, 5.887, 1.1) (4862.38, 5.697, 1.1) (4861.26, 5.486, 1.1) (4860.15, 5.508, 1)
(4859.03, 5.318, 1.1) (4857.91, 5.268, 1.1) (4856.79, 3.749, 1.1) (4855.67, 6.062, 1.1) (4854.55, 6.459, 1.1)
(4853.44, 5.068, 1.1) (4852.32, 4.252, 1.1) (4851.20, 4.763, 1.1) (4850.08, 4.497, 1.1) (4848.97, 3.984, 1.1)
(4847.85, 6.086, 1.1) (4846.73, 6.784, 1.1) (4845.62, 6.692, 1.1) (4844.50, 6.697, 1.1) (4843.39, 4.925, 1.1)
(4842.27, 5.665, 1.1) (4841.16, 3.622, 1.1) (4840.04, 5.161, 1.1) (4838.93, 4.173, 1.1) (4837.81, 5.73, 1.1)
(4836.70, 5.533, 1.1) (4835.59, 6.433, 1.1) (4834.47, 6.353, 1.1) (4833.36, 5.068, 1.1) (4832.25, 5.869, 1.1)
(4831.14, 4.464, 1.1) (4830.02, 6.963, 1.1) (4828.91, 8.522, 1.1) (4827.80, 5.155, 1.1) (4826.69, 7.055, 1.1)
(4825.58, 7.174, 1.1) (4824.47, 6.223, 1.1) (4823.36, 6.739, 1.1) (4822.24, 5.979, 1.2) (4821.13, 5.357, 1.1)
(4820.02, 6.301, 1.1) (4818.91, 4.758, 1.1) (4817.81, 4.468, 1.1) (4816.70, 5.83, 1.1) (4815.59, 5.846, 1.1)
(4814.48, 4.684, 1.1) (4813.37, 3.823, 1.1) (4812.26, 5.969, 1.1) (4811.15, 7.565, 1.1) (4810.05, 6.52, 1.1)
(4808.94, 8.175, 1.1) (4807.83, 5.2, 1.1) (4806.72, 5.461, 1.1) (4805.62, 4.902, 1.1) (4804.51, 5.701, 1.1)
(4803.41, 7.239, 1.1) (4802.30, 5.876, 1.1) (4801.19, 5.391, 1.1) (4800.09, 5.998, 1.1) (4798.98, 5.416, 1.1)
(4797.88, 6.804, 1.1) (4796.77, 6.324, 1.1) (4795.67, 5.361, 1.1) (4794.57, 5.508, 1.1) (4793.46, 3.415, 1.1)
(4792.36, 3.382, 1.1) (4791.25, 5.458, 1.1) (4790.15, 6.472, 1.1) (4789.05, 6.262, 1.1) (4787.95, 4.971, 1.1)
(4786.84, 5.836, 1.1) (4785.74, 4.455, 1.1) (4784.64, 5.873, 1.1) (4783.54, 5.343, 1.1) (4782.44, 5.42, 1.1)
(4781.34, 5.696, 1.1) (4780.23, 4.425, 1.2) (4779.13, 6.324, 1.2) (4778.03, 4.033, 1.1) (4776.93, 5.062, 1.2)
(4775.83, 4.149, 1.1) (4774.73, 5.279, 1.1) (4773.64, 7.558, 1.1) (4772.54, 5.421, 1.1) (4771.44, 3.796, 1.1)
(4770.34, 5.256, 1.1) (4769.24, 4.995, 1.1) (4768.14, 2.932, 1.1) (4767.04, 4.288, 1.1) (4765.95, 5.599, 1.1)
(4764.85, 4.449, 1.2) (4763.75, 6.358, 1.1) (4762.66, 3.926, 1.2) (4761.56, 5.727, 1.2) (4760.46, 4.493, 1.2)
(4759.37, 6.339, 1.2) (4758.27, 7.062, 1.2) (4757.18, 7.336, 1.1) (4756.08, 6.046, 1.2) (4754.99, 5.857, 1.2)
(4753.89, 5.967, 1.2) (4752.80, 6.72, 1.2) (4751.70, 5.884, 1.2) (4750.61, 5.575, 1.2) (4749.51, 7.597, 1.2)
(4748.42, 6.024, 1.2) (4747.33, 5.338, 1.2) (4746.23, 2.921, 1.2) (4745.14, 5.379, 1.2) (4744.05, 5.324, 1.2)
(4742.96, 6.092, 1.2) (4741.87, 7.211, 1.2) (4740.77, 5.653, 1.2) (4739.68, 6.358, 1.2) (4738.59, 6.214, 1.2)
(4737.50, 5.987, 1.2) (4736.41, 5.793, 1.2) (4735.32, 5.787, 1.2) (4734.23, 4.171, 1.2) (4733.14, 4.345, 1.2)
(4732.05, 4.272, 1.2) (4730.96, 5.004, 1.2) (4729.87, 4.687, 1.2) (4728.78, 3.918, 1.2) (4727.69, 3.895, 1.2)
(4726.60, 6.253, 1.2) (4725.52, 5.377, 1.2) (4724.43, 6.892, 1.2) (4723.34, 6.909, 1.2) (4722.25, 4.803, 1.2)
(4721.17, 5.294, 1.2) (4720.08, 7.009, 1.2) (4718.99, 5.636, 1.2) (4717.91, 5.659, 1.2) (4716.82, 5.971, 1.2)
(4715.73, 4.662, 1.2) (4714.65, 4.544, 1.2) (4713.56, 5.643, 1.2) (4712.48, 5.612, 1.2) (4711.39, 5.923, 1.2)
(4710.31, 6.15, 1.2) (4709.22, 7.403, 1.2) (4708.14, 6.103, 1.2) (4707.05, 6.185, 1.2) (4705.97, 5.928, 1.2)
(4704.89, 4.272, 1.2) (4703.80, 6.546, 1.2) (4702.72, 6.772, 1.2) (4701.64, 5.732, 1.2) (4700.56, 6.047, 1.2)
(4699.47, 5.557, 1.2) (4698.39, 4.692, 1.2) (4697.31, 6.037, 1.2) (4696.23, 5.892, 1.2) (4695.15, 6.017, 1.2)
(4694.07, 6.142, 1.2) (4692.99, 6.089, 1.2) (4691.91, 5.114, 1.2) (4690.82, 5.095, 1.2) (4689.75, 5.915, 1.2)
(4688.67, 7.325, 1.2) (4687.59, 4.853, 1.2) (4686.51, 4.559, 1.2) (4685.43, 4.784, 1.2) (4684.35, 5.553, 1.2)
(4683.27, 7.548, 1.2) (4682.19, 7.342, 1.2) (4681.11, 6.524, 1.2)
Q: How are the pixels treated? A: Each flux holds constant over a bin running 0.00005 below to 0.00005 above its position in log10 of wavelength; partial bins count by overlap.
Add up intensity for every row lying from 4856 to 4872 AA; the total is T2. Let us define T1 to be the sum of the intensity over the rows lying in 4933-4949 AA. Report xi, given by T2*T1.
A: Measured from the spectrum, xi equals 6016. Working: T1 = 80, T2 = 75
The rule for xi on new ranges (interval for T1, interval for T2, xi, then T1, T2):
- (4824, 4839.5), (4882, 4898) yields 6552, 85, 77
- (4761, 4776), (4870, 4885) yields 4903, 70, 70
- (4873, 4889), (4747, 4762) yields 6230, 72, 86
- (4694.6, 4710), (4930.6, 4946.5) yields 6422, 83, 77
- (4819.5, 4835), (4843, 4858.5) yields 6567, 87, 75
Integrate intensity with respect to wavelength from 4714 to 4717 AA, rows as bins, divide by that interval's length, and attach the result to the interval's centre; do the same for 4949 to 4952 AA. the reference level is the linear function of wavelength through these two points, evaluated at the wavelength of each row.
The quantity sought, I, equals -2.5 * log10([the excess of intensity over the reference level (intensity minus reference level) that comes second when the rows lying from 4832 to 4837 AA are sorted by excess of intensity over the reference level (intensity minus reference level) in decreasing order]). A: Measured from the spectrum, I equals 0.5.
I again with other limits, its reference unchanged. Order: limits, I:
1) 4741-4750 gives -0.8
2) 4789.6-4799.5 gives 0.0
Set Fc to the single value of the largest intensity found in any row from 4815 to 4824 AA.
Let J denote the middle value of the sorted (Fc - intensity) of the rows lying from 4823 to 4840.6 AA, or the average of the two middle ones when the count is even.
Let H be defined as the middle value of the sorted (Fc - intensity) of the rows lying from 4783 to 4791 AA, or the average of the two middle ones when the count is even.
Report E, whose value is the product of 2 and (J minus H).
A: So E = -0.4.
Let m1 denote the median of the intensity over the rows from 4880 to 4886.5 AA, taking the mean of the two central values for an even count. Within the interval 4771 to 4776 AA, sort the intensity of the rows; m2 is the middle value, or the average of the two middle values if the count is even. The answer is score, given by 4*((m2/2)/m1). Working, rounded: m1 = 5.0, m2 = 5.3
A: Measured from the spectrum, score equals 2.1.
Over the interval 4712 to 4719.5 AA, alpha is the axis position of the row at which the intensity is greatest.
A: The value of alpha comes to 4716.82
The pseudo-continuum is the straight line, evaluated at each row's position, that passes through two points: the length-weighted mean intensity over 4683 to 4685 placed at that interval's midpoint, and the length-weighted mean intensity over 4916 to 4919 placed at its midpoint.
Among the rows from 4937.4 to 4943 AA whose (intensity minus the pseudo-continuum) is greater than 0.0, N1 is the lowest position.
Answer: 4937.98 AA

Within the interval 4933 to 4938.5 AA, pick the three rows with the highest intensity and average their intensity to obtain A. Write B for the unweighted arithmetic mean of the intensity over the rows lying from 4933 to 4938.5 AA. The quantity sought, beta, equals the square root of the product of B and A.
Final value 5.89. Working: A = 6.1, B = 5.68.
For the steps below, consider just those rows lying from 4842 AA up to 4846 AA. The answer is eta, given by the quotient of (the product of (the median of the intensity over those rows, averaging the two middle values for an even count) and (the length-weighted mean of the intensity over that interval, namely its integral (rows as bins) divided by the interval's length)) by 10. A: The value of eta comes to 3.7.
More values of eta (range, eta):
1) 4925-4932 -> 2.1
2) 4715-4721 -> 3.2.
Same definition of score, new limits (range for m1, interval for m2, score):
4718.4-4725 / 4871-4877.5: 1.5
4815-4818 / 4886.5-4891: 1.9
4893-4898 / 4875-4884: 2.0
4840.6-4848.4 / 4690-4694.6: 1.8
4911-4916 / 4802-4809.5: 2.5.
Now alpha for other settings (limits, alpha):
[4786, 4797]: 4790.15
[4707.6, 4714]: 4709.22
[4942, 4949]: 4947.08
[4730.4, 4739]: 4738.59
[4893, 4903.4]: 4896.09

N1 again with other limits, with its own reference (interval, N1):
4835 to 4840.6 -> 4835.59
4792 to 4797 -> 4796.77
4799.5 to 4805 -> 4800.09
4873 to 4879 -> 4873.59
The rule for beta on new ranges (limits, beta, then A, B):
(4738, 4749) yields 6.10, 6.6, 5.65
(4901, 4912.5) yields 4.96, 5.3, 4.61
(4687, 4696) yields 6.16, 6.5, 5.82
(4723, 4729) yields 6.09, 6.7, 5.54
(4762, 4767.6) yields 5.19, 5.5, 4.92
